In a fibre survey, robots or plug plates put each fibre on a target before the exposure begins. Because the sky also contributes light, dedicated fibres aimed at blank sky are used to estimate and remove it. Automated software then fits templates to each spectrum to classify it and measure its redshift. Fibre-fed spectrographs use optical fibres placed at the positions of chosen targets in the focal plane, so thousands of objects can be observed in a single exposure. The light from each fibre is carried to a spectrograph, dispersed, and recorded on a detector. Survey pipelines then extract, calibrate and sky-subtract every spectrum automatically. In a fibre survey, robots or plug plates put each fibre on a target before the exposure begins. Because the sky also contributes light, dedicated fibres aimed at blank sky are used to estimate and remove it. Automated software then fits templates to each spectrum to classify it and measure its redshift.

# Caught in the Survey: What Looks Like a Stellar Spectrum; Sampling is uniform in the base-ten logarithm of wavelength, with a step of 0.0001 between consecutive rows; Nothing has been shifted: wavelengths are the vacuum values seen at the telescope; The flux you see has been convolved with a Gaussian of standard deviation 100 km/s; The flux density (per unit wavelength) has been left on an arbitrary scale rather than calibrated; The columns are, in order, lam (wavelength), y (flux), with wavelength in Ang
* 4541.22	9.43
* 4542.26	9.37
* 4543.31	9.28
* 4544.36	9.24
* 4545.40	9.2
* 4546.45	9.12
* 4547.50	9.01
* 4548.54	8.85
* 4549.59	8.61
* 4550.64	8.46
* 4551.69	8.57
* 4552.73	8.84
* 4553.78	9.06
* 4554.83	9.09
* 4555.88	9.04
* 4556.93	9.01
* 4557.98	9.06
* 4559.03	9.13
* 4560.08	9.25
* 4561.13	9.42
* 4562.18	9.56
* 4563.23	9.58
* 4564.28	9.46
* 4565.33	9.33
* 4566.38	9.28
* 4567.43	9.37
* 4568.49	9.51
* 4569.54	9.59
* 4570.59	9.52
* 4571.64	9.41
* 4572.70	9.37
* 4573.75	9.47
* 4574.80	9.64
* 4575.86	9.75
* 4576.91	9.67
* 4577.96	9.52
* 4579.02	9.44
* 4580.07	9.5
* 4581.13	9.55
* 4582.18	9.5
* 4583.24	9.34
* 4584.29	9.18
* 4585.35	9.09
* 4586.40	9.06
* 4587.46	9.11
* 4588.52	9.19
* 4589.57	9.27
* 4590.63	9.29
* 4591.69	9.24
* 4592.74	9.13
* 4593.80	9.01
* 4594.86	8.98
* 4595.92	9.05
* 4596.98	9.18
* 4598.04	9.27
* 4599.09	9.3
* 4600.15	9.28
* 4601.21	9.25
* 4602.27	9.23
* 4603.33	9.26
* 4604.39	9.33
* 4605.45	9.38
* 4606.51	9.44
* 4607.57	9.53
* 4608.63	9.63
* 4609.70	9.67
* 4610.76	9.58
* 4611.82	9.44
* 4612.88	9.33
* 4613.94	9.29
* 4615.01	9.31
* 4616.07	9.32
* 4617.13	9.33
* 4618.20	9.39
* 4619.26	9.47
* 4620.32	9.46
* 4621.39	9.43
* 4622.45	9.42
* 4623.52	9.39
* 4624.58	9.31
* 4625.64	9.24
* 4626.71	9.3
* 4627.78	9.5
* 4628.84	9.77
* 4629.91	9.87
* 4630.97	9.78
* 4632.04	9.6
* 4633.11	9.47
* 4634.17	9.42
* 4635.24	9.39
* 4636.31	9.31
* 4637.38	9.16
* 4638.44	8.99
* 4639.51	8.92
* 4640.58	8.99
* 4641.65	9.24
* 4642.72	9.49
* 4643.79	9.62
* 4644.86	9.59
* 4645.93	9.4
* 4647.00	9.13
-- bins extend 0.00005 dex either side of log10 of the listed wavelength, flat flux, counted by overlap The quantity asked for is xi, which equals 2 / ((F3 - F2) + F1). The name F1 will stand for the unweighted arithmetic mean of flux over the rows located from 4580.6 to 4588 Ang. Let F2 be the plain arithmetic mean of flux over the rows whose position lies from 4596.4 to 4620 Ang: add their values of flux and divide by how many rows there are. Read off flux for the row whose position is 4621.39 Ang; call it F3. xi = 0.215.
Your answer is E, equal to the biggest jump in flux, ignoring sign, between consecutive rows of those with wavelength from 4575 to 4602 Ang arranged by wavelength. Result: 0.16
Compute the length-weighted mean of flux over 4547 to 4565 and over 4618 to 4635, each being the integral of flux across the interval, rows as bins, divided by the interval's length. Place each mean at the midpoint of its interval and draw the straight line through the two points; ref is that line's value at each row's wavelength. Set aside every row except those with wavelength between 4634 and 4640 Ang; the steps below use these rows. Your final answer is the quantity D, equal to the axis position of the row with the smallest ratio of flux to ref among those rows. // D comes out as 4639.51 Ang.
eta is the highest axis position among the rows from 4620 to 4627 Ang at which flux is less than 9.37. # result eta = 4626.71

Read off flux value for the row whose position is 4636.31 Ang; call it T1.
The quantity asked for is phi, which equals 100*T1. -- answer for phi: 931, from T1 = 9.31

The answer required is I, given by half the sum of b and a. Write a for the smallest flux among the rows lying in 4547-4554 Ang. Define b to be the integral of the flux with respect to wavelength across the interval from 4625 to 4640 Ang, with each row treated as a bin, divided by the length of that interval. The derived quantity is 8.94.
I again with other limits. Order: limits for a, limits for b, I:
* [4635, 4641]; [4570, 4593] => 9.15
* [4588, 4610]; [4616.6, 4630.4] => 9.21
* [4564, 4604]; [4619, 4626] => 9.19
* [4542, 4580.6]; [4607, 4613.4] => 8.99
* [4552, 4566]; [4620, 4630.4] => 9.15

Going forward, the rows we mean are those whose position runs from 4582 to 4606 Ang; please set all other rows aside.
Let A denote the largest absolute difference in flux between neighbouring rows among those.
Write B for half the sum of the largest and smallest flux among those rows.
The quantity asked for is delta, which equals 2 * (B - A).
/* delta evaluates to 18.2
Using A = 0.160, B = 9.24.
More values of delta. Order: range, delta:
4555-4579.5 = 18.4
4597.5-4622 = 18.6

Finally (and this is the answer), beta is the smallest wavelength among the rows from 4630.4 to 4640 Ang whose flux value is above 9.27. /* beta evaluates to 4630.97 Ang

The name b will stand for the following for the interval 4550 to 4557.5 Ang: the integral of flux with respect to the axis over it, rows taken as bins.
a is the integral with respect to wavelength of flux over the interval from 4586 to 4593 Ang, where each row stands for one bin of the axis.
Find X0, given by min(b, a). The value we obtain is 64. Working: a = 64.3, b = 66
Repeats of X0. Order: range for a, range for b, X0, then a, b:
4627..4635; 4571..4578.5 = 72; 76.9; 72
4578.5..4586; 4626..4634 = 70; 70.3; 77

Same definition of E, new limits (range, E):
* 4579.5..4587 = 0.16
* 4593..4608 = 0.13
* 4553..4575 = 0.17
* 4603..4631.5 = 0.27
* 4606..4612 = 0.14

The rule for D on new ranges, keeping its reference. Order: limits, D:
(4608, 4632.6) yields 4625.64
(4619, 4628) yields 4625.64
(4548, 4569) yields 4550.64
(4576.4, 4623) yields 4594.86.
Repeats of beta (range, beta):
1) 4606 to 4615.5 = 4606.51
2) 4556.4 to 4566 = 4561.13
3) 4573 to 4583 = 4573.75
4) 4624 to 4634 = 4624.58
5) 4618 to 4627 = 4618.20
